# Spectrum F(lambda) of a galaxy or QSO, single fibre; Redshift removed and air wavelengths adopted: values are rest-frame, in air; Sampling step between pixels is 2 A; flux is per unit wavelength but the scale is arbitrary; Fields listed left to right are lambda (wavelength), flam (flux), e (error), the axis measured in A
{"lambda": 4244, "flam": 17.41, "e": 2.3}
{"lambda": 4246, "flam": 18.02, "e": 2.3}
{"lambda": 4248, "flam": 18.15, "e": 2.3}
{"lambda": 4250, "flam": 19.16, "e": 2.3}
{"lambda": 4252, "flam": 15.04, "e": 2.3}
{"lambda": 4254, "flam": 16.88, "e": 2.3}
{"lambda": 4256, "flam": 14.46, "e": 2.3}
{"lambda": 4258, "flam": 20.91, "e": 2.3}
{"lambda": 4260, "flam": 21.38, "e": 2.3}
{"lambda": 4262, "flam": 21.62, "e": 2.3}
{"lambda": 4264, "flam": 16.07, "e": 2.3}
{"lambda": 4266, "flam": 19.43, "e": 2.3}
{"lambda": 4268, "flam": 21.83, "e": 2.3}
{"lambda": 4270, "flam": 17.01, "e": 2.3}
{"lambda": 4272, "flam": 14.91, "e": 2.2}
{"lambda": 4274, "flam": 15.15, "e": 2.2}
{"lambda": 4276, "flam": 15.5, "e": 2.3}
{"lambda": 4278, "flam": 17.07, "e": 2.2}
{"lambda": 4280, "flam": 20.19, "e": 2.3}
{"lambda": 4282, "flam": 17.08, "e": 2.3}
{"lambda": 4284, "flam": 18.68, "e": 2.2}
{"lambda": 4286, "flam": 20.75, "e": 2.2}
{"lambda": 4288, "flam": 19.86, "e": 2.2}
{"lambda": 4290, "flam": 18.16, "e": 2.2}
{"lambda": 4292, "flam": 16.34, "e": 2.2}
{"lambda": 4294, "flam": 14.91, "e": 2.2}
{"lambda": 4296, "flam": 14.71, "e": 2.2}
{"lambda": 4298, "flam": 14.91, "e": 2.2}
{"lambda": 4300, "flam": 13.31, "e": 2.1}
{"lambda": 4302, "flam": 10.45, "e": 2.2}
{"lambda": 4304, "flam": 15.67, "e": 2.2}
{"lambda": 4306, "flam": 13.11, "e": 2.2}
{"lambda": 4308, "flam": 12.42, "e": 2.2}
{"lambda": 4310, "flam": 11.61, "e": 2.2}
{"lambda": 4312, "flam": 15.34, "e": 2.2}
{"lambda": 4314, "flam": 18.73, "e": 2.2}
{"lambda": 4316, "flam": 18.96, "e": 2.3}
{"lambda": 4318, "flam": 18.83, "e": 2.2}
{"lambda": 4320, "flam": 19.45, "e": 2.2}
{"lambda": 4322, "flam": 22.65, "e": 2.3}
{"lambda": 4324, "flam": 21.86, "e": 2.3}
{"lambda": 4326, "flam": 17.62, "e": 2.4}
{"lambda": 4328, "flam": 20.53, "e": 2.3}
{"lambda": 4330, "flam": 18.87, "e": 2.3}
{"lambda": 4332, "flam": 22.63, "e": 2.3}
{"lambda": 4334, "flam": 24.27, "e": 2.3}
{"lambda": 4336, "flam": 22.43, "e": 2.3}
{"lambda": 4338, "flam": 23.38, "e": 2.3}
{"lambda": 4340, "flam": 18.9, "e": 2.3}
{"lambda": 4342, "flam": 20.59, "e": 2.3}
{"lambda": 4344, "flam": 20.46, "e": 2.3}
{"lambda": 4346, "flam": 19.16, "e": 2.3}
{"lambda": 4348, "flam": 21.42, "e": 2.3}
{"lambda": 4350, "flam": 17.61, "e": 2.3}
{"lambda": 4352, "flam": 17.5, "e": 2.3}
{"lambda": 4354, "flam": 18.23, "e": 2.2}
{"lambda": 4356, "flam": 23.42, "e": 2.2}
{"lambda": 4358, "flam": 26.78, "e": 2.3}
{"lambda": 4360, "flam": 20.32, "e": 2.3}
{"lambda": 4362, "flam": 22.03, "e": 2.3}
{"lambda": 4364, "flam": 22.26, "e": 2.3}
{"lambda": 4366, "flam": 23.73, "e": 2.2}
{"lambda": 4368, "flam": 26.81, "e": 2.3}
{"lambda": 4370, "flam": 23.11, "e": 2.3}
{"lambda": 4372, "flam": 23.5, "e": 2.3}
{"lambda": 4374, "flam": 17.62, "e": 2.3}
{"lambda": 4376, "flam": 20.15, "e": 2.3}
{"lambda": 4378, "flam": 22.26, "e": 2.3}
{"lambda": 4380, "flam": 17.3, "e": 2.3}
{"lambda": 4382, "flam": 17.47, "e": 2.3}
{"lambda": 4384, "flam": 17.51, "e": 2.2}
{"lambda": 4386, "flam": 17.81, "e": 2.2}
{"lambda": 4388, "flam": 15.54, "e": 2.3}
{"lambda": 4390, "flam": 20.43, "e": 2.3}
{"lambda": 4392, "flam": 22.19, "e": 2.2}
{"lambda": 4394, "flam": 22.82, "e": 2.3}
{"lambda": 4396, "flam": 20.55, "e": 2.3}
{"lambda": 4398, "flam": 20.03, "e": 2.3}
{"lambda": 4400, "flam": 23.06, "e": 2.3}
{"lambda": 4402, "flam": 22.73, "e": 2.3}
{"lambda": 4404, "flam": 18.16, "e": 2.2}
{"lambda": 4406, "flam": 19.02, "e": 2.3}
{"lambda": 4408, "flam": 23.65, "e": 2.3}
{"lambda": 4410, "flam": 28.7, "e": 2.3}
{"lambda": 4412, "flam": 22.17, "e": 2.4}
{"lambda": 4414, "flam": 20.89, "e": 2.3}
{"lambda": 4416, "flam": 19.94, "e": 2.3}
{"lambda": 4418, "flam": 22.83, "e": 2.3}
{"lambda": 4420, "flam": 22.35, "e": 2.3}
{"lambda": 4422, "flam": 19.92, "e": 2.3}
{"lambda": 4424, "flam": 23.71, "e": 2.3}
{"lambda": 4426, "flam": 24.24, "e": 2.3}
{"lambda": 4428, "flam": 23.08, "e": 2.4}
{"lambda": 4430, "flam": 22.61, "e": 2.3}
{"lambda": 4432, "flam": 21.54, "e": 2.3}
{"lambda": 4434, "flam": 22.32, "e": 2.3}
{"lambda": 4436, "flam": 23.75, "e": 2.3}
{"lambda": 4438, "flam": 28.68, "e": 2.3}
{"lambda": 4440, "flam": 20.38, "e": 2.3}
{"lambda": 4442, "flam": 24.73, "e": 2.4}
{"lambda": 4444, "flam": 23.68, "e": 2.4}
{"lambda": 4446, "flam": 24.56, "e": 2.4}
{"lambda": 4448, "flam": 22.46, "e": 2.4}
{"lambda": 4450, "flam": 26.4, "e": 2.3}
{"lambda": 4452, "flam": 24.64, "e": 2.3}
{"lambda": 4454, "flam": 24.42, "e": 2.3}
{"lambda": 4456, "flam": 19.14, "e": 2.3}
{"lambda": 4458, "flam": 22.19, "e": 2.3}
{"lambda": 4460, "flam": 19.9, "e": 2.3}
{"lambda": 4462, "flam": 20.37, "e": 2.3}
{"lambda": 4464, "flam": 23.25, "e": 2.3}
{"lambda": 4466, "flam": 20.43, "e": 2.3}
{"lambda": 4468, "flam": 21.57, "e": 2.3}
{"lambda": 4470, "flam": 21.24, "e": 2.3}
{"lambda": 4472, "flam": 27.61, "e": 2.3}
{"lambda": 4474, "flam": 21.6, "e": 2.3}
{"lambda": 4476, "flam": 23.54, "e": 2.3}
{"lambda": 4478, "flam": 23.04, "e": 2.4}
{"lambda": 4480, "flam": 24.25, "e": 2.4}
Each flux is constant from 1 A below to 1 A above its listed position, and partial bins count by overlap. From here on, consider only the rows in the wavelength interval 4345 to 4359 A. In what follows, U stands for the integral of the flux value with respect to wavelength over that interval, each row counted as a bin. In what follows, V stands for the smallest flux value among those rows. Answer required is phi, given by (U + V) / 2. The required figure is 153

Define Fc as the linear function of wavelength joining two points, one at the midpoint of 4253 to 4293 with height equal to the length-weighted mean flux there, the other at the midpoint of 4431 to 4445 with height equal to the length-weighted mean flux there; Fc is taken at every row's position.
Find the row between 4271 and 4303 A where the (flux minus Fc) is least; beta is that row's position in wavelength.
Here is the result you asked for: 4302 A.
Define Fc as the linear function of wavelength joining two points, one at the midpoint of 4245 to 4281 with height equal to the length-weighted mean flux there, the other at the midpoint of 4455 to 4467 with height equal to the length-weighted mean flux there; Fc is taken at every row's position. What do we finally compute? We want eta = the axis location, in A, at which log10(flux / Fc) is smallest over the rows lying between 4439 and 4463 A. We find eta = 4456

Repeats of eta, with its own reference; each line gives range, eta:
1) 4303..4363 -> 4310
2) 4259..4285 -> 4272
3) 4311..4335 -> 4312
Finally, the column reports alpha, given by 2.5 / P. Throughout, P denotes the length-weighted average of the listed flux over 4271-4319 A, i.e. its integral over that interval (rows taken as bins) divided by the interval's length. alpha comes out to 0.155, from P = 16.1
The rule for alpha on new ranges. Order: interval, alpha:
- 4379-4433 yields 0.118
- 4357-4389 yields 0.120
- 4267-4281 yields 0.144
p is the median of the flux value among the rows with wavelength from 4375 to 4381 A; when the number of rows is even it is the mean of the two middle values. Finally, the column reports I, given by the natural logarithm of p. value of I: 3.0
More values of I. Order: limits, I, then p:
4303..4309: 2.6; 13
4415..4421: 3.1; 22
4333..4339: 3.2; 23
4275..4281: 2.8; 17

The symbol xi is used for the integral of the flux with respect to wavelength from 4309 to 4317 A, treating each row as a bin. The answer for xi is 129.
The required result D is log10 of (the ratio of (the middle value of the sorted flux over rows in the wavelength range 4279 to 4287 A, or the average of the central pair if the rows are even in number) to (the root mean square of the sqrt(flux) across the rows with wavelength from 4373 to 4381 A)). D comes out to 0.65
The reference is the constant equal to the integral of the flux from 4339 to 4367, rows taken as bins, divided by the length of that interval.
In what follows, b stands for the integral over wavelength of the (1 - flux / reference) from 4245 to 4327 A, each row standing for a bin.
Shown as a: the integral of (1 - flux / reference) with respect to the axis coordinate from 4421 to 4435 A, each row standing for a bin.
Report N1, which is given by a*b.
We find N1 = -15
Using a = -1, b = 14.2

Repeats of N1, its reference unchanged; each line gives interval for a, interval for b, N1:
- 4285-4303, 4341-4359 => 1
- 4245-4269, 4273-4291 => 6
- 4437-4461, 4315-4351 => -2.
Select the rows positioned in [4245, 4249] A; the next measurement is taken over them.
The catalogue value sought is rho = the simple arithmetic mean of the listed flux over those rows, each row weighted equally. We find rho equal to 18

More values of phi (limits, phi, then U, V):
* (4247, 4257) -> 91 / 167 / 14.46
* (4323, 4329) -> 69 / 120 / 17.62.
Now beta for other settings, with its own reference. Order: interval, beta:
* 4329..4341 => 4340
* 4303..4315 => 4310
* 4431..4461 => 4456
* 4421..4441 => 4440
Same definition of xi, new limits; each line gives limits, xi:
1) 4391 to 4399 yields 171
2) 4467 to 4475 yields 184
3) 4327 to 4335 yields 173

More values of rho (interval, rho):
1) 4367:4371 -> 25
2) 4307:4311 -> 12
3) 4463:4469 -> 22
